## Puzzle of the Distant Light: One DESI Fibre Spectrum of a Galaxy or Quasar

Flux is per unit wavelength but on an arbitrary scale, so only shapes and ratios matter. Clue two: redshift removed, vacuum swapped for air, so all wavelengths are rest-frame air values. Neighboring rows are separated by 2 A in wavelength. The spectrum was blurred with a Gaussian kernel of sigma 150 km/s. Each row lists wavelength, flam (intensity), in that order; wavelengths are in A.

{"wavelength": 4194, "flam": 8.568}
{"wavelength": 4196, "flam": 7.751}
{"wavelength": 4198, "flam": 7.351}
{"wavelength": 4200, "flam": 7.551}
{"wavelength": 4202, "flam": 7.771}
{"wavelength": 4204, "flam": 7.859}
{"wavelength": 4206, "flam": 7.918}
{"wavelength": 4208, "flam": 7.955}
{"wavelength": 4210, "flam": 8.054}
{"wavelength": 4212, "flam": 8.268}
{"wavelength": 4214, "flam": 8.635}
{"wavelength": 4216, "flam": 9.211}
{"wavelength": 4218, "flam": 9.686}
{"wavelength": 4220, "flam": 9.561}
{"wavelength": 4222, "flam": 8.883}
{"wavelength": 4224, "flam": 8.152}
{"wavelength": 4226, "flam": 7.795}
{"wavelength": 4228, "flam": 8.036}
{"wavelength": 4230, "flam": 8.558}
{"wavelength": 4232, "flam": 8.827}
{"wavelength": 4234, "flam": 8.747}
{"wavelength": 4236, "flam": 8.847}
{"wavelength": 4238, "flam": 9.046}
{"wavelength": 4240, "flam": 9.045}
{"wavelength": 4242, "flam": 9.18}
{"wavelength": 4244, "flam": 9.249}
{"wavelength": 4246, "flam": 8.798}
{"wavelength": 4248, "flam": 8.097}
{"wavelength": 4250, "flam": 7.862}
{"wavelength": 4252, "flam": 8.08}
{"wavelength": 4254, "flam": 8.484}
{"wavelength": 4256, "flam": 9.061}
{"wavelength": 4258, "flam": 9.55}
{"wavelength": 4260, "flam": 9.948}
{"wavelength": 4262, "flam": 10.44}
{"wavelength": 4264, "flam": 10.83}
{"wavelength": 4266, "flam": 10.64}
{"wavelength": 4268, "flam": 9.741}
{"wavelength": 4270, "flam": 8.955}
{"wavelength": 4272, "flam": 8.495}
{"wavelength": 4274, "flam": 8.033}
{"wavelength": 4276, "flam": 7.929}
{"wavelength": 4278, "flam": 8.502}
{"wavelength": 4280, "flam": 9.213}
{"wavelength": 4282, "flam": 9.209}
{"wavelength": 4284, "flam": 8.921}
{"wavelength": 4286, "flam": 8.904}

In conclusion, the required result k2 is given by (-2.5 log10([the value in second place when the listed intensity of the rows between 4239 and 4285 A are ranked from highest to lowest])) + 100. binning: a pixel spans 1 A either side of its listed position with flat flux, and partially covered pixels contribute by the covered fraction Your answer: 97.43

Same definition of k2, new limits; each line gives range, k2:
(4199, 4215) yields 97.71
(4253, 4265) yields 97.45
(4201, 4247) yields 97.55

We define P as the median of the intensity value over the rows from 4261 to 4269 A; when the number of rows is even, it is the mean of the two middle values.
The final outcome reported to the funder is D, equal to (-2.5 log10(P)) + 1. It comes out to -1.557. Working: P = 10.5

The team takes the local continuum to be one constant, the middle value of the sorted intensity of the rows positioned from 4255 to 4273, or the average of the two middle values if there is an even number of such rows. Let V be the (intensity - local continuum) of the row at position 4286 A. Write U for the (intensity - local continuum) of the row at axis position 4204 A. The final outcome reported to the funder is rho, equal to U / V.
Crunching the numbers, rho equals 2.2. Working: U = -1.9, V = -0.8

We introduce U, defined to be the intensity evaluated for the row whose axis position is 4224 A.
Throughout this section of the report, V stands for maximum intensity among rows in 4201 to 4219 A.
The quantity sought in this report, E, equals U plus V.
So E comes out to 17.8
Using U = 8.152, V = 9.686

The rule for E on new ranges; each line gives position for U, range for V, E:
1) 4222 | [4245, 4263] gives 19.3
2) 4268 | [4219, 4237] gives 19.3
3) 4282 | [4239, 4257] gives 18.5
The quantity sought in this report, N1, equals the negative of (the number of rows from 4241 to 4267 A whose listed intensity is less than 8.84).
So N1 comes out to -5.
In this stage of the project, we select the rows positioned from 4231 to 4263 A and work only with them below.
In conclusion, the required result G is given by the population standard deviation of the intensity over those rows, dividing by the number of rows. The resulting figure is 0.6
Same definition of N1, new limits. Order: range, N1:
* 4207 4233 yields -9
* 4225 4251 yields -8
